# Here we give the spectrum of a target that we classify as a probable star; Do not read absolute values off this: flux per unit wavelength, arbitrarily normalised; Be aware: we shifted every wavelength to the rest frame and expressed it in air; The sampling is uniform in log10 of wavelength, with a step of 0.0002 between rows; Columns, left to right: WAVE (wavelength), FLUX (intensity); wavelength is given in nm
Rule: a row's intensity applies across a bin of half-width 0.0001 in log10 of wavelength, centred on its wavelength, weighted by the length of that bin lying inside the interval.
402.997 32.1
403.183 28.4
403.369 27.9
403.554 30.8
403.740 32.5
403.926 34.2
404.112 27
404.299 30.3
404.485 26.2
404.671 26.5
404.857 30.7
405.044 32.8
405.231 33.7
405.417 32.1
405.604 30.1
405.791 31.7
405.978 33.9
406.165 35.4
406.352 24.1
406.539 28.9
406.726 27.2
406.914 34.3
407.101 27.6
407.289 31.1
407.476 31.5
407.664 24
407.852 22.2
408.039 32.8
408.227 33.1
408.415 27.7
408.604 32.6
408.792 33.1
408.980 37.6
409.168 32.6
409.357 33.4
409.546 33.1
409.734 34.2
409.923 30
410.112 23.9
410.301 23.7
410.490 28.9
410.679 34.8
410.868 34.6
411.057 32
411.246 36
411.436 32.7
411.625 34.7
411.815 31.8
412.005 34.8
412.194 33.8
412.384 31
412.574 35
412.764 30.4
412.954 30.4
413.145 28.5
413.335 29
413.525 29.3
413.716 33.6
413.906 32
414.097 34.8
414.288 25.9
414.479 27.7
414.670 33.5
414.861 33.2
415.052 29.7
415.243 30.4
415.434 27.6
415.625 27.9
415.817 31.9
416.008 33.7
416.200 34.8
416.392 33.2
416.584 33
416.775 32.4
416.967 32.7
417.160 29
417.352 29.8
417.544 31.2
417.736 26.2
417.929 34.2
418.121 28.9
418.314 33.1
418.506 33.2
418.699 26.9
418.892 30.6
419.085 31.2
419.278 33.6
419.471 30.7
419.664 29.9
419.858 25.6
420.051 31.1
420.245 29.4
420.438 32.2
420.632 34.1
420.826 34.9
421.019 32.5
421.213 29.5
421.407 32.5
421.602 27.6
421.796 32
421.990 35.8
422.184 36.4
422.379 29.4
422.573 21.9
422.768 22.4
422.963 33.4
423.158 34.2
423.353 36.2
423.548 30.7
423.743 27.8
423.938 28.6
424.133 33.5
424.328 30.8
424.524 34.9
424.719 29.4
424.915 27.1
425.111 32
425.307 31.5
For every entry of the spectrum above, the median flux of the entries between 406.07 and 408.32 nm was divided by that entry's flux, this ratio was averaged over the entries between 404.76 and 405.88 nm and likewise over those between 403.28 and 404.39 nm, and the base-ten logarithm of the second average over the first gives 0.02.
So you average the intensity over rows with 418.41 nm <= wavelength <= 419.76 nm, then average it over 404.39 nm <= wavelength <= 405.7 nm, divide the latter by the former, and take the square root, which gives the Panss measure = 0.991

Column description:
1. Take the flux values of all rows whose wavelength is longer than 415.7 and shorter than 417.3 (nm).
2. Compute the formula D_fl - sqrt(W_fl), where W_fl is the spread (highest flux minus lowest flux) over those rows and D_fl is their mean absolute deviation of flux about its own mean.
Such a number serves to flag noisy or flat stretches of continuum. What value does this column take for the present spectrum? -1.3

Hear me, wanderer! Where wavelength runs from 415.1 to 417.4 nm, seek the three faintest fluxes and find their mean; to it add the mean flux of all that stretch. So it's 60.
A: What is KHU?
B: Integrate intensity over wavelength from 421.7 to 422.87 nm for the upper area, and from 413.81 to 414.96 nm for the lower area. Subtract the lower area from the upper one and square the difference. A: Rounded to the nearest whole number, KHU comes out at 1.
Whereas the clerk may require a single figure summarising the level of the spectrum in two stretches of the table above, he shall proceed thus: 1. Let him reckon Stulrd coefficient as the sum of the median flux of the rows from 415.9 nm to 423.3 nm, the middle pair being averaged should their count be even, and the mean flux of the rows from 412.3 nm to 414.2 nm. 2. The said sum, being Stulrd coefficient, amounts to 63.5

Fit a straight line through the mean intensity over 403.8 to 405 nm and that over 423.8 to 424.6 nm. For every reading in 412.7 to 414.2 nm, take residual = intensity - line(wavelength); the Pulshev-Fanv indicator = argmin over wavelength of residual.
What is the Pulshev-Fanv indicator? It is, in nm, 413.145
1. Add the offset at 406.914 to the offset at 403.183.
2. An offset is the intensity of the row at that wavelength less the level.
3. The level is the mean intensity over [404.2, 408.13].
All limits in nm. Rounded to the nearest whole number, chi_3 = 3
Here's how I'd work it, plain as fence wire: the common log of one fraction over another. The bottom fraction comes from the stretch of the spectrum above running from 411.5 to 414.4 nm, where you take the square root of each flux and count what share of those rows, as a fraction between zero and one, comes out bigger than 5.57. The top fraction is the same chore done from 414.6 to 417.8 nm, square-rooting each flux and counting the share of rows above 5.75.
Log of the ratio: -0.26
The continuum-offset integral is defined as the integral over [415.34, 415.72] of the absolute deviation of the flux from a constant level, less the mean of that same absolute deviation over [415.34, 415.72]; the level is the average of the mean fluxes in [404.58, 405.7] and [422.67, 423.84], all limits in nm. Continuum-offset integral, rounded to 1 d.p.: -1.9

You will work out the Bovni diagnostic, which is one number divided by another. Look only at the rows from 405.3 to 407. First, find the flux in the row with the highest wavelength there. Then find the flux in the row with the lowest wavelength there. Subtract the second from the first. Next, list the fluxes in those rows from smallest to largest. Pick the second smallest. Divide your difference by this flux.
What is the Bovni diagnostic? 0.08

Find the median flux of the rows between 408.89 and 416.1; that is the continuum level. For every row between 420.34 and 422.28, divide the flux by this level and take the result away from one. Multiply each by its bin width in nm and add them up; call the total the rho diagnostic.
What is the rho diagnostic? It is -0.05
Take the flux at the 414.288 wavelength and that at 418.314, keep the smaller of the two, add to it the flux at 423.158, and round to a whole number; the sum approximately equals 60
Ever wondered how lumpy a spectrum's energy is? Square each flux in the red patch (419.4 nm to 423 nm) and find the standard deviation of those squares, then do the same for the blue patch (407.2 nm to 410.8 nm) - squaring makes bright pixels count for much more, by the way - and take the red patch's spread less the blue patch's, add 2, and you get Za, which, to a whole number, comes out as -16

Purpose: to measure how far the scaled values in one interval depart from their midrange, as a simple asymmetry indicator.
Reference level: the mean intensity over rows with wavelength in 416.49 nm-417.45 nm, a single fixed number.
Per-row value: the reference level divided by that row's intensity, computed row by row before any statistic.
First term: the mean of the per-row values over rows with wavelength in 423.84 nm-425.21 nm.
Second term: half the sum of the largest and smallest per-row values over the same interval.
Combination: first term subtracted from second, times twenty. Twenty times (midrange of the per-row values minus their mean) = 0.12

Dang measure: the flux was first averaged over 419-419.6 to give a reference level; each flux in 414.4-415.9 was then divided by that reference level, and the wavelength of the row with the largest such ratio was 414.670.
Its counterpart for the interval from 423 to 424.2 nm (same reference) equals 423.353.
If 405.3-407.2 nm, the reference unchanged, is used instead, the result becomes 406.165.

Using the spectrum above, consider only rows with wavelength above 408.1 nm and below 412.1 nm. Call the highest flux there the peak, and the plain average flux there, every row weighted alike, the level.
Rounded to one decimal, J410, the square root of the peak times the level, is 34.8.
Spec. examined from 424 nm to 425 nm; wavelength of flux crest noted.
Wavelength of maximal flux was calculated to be 424.524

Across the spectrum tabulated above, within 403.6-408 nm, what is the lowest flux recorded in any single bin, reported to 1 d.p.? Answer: 22.2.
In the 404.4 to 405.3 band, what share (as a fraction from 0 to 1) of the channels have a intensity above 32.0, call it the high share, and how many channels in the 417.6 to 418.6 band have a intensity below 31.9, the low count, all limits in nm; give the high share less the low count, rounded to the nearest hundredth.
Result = -1.60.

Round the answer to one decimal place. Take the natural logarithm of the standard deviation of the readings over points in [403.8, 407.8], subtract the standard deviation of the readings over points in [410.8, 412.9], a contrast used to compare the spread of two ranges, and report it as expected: -0.6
